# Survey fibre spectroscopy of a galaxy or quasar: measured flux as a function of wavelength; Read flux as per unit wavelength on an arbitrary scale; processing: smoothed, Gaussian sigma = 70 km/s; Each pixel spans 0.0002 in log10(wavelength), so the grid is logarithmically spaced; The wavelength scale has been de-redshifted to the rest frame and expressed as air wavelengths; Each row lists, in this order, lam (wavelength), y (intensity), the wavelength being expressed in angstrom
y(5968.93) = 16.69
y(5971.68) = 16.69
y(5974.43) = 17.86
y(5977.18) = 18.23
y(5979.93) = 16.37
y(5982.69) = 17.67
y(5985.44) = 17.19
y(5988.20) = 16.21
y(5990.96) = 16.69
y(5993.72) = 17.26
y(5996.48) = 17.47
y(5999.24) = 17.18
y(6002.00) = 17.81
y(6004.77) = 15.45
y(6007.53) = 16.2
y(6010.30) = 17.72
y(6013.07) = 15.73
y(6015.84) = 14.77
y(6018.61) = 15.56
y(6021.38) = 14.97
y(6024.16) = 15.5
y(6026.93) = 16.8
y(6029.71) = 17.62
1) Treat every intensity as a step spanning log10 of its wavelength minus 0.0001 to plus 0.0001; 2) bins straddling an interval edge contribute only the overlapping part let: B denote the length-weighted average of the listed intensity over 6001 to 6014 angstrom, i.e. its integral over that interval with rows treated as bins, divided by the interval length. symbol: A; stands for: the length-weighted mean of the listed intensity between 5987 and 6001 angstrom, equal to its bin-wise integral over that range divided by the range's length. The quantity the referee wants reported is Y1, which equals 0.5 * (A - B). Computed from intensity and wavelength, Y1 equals 0.2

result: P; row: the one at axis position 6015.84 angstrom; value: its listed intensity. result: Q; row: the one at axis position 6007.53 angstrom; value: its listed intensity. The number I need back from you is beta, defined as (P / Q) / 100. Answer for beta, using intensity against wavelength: 0.0091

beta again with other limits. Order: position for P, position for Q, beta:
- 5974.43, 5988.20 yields 0.0110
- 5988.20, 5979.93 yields 0.0099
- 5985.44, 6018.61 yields 0.0110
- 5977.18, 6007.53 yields 0.0113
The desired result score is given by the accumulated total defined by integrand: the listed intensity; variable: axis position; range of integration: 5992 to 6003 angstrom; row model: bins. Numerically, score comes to 191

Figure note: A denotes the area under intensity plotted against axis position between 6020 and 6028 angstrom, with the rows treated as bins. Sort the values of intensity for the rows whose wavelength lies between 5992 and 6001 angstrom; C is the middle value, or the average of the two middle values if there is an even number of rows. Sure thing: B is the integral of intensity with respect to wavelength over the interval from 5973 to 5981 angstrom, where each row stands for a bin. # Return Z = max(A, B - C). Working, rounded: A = 126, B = 140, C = 17.3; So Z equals 126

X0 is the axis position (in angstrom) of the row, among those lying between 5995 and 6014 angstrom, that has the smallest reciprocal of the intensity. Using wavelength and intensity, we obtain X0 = 6002.00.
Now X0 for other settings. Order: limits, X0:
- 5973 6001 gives 5977.18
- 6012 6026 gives 6013.07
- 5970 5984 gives 5977.18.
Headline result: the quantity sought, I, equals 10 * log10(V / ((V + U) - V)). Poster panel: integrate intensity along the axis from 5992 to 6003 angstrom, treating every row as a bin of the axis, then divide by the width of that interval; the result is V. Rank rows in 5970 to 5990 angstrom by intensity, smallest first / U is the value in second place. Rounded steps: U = 16.37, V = 17.4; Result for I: 0.3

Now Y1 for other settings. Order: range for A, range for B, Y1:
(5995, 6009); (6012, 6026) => 0.7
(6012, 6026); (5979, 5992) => -0.7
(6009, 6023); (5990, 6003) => -0.8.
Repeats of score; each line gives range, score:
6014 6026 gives 183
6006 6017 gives 177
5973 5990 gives 293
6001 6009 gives 131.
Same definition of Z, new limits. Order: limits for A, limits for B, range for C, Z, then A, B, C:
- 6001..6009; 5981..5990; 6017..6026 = 137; 131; 153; 15.5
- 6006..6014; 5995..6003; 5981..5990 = 133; 133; 140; 17.2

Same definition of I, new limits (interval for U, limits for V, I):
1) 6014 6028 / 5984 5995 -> 0.5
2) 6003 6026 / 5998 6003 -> 0.7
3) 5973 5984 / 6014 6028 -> -0.6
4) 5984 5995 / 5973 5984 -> 0.2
